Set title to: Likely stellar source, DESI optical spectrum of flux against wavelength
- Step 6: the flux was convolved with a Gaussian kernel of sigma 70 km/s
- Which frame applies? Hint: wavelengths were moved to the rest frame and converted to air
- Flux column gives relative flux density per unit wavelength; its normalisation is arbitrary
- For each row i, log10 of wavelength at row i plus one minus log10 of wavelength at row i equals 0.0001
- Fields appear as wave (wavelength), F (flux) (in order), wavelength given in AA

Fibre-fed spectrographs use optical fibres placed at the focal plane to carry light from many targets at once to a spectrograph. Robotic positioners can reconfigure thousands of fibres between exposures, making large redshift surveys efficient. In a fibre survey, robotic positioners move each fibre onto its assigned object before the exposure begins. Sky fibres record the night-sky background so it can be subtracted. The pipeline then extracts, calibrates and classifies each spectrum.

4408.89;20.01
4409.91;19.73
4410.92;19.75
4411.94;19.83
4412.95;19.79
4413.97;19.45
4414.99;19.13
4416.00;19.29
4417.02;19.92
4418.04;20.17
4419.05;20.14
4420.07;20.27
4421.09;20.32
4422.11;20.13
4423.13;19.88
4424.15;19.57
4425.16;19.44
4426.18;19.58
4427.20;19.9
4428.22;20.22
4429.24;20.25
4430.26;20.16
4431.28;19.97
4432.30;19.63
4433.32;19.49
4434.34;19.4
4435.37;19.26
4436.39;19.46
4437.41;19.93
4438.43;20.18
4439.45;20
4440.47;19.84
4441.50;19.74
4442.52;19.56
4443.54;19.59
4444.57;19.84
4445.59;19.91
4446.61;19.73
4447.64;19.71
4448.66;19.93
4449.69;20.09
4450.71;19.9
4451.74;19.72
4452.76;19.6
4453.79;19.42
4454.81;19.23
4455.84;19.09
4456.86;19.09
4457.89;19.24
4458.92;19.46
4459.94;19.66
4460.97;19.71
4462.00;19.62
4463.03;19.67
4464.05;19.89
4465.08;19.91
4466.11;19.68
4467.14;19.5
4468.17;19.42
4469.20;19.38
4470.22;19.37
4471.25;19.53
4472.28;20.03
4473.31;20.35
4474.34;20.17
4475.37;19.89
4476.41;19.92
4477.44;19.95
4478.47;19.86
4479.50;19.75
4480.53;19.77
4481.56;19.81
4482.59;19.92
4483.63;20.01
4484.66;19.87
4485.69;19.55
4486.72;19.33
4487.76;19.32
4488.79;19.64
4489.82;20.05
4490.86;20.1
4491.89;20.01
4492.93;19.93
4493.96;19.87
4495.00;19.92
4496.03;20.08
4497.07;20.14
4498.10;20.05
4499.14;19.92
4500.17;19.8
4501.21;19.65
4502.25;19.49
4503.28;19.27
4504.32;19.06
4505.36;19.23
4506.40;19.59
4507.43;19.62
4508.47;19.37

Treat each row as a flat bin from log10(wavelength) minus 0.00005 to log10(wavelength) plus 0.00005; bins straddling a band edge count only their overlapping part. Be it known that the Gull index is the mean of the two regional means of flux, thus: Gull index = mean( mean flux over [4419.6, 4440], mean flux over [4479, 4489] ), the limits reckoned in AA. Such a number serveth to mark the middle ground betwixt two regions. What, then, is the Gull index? 19.8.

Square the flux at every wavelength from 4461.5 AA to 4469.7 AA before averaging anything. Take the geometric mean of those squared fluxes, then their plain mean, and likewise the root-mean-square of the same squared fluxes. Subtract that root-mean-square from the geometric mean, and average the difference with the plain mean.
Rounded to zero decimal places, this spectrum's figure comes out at 193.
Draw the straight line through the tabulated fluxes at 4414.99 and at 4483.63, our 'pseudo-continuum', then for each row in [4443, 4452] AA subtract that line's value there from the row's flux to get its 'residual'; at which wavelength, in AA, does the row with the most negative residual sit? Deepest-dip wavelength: 4443.54 AA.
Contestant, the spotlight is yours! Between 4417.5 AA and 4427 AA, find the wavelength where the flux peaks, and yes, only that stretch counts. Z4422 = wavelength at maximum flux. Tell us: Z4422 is 4421.09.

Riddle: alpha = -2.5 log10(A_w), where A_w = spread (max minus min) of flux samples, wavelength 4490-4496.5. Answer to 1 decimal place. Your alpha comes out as 1.6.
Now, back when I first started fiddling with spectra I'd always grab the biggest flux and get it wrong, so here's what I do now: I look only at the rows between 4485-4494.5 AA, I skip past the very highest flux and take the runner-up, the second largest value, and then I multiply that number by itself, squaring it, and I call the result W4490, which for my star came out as 402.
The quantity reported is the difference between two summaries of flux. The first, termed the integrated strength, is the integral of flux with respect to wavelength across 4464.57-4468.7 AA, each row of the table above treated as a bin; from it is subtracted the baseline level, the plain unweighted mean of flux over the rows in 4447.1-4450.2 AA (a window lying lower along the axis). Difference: 61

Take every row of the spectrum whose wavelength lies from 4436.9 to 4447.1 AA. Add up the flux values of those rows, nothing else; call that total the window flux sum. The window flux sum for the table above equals 198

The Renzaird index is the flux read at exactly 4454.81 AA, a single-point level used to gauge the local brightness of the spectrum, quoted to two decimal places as 19.23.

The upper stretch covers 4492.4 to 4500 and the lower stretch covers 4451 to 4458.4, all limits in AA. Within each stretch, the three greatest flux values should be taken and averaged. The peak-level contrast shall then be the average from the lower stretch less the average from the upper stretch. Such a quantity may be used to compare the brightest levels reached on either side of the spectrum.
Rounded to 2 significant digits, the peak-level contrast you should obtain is -0.51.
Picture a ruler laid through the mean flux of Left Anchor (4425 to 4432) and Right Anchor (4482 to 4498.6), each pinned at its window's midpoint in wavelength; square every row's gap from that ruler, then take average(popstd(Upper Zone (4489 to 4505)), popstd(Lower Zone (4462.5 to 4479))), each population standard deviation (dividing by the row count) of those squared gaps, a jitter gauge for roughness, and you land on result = 0.130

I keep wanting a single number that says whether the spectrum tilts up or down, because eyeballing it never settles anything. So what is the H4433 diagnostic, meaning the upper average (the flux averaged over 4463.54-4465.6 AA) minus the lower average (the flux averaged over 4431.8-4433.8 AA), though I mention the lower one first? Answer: 0.3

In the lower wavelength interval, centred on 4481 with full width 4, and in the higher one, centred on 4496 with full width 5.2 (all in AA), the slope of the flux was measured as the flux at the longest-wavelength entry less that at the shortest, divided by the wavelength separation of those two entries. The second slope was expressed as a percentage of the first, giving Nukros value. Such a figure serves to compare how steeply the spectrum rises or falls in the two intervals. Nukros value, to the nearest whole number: 79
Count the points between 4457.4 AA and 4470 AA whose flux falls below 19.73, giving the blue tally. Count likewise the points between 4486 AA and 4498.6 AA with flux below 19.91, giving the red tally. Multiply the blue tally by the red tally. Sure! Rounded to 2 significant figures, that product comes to 40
